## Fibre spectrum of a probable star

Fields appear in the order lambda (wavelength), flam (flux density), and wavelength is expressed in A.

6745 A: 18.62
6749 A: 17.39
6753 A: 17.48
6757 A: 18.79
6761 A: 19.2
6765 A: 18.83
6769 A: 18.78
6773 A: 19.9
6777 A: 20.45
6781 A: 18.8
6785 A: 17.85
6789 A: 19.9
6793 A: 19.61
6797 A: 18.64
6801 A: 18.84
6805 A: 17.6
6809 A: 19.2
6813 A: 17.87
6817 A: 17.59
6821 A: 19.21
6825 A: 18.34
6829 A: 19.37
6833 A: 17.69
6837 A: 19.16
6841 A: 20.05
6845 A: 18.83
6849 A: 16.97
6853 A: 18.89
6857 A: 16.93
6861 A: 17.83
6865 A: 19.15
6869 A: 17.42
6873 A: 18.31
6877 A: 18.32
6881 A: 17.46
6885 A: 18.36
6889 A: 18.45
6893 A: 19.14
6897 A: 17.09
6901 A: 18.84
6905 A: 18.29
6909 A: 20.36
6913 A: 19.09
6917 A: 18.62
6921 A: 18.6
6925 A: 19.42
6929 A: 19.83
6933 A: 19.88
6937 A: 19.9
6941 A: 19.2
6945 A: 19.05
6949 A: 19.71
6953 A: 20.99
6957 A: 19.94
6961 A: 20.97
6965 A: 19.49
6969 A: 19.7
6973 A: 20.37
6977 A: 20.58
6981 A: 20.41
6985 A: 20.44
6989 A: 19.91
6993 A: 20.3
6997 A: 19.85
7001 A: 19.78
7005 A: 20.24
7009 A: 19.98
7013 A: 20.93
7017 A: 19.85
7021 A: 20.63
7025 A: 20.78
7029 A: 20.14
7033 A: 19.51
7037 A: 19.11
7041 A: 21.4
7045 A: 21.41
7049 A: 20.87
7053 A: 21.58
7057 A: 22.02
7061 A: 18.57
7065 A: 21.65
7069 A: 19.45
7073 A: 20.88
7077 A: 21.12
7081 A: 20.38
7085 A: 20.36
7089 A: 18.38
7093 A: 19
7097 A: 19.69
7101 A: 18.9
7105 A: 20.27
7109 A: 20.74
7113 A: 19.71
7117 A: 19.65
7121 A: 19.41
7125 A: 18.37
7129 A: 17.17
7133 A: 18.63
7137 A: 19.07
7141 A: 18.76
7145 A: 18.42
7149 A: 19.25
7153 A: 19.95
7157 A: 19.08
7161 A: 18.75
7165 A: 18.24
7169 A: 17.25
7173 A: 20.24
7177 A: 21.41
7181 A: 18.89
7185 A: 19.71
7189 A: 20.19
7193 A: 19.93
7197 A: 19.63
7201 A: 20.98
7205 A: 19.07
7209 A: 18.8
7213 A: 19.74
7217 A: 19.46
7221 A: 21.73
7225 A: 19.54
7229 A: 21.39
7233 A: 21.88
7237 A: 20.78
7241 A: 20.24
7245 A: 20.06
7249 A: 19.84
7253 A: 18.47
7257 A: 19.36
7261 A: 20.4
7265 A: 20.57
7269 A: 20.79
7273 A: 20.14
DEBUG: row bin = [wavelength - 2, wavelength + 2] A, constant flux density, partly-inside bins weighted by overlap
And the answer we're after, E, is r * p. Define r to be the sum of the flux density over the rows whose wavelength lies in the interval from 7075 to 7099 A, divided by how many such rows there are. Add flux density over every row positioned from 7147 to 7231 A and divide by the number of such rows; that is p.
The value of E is 390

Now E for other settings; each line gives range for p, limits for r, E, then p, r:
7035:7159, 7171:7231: 397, 19.8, 20.0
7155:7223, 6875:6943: 370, 19.6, 18.9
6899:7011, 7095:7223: 384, 19.8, 19.4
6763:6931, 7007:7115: 378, 18.7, 20.3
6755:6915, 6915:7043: 372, 18.6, 20.0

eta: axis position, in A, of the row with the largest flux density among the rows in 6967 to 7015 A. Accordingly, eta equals 7013 A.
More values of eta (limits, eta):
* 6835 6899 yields 6841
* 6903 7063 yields 7057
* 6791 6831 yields 6793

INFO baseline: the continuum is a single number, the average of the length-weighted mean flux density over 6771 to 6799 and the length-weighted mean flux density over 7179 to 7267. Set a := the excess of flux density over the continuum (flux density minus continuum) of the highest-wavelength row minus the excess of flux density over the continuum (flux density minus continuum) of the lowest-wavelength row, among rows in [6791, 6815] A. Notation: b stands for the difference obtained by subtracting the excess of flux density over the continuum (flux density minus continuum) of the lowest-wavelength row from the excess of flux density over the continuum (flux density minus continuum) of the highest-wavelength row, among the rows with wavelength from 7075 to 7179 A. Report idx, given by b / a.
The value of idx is -0.2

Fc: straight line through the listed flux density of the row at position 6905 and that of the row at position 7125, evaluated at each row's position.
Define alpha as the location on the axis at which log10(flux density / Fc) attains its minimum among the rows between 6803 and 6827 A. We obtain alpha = 6817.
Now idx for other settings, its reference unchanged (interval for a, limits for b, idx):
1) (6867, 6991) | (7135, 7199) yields 0.2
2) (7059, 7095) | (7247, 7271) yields 2.2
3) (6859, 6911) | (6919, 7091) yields -0.1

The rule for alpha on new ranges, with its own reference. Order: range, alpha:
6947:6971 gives 6965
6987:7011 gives 7001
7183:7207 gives 7205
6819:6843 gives 6833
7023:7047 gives 7037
